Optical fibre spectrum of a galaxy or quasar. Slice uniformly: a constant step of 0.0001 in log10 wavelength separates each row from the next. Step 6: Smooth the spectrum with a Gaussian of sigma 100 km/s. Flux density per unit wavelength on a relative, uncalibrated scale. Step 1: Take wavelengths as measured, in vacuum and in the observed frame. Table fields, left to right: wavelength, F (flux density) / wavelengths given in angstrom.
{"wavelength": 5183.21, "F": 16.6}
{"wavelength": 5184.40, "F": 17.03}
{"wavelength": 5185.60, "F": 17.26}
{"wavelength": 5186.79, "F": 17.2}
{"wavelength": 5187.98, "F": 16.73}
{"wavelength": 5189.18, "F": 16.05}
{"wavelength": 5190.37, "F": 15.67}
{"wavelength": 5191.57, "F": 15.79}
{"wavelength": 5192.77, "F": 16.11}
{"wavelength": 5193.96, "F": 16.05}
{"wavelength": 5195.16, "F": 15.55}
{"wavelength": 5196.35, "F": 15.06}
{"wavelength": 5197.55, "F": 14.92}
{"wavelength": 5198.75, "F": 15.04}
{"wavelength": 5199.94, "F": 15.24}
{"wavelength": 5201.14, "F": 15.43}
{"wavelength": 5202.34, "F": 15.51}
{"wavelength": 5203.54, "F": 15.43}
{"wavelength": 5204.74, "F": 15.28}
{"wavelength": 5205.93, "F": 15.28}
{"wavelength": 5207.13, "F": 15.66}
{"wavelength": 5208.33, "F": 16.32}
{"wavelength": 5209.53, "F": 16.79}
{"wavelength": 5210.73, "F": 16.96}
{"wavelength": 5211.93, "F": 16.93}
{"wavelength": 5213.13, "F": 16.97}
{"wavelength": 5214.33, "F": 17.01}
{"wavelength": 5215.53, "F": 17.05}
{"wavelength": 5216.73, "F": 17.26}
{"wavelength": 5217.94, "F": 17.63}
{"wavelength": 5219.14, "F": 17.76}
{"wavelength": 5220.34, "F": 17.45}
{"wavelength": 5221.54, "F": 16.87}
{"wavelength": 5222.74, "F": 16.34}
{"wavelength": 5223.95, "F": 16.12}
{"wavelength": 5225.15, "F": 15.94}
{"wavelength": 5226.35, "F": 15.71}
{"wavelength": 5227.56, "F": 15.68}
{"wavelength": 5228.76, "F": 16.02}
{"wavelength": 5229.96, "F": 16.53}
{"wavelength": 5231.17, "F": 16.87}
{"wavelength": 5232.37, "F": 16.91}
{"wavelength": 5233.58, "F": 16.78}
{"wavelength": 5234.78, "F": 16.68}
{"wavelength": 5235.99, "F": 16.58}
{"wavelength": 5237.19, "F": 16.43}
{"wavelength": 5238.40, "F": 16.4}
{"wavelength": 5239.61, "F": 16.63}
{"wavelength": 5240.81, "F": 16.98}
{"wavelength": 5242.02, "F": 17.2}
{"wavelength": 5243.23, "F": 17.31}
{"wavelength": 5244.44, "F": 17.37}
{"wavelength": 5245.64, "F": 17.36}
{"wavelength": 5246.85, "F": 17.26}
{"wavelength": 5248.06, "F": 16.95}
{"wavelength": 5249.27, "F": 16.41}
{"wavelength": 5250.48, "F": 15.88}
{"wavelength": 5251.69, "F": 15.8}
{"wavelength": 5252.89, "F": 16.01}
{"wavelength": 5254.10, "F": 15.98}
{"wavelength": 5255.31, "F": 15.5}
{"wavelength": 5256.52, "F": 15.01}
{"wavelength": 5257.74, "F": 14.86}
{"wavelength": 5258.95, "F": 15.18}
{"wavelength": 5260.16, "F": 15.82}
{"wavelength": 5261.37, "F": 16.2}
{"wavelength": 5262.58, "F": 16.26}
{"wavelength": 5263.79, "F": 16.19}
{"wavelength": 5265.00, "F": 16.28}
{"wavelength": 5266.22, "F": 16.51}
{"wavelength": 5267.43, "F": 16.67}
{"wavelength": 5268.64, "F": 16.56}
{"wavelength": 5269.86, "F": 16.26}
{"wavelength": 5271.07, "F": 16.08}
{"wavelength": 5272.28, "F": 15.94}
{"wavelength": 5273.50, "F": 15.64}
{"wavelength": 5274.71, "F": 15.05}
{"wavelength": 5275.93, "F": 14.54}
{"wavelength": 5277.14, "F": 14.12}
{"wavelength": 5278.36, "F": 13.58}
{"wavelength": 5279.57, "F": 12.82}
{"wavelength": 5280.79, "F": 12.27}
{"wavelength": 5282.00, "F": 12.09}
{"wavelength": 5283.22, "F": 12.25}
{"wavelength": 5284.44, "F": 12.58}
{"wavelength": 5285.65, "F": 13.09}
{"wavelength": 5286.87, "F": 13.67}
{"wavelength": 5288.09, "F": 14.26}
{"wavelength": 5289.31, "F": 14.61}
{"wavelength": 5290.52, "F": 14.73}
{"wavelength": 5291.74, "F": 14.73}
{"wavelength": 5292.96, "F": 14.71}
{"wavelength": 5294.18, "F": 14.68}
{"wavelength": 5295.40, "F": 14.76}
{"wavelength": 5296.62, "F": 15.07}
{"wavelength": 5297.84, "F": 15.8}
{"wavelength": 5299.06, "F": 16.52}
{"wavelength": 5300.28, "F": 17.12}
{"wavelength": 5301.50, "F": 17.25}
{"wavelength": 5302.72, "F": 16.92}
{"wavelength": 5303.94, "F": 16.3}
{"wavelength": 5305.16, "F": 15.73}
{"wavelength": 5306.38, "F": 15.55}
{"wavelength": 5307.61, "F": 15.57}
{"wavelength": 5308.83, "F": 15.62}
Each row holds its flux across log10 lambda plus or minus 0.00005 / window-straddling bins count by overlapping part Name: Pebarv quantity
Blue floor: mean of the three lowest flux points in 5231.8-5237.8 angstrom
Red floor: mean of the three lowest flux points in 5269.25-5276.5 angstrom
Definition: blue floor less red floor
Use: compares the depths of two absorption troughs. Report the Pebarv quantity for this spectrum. 1.5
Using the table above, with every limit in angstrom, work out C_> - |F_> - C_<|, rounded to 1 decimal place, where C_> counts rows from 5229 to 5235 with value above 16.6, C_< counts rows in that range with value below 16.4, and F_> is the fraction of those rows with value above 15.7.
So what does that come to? 3.0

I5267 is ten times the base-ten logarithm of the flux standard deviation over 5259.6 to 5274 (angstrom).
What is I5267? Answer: -5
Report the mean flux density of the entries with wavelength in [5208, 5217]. 16.9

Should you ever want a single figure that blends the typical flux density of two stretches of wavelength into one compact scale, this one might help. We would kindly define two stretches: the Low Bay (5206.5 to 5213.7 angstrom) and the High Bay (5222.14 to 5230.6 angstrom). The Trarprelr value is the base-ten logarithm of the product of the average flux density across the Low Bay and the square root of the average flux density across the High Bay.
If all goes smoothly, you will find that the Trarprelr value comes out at 1.82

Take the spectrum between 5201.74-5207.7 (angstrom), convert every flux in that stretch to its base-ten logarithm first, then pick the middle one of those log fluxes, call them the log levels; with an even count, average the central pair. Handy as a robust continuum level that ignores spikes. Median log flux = 1.19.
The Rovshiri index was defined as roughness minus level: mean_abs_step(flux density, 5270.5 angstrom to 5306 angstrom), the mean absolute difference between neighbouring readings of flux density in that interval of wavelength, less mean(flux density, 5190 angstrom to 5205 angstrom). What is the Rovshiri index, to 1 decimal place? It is -15.1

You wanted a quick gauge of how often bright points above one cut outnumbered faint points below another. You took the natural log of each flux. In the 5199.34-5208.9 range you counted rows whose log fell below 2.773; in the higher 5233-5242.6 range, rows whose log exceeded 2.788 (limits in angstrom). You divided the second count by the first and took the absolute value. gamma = 1.1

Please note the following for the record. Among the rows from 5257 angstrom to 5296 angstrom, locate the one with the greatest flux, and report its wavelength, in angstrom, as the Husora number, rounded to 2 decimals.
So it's 5267.43 angstrom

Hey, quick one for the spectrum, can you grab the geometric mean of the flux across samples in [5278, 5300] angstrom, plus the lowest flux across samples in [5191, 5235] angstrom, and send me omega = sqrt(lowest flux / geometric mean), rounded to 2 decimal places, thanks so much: 1.03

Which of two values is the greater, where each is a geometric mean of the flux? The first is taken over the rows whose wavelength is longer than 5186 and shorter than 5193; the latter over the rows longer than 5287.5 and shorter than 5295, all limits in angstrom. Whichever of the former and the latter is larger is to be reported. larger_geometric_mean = 16.25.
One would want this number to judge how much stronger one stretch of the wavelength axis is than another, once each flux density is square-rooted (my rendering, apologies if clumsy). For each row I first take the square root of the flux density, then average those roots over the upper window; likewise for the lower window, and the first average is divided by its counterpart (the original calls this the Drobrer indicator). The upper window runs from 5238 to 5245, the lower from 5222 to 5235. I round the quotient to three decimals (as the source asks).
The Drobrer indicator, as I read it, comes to 1.020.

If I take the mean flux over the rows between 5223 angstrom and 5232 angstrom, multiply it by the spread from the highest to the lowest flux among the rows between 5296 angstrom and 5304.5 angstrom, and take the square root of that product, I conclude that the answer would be 5.9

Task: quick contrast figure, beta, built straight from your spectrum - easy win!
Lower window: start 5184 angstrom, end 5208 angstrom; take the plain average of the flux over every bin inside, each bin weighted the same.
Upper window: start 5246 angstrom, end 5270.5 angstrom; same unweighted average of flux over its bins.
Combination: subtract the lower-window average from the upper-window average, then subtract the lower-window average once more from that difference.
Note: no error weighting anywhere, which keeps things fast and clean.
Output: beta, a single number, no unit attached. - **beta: -15.5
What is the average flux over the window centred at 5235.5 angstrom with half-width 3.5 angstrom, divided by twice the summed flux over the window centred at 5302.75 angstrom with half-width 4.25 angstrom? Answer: 0.07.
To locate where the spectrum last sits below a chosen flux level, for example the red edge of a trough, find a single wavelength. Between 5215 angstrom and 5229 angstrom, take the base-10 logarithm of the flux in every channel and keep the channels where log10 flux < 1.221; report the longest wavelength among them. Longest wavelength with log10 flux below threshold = 5228.76 angstrom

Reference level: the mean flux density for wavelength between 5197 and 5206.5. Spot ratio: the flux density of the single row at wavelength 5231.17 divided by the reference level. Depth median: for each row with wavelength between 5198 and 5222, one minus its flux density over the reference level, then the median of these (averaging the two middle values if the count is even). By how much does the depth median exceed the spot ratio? -1.21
